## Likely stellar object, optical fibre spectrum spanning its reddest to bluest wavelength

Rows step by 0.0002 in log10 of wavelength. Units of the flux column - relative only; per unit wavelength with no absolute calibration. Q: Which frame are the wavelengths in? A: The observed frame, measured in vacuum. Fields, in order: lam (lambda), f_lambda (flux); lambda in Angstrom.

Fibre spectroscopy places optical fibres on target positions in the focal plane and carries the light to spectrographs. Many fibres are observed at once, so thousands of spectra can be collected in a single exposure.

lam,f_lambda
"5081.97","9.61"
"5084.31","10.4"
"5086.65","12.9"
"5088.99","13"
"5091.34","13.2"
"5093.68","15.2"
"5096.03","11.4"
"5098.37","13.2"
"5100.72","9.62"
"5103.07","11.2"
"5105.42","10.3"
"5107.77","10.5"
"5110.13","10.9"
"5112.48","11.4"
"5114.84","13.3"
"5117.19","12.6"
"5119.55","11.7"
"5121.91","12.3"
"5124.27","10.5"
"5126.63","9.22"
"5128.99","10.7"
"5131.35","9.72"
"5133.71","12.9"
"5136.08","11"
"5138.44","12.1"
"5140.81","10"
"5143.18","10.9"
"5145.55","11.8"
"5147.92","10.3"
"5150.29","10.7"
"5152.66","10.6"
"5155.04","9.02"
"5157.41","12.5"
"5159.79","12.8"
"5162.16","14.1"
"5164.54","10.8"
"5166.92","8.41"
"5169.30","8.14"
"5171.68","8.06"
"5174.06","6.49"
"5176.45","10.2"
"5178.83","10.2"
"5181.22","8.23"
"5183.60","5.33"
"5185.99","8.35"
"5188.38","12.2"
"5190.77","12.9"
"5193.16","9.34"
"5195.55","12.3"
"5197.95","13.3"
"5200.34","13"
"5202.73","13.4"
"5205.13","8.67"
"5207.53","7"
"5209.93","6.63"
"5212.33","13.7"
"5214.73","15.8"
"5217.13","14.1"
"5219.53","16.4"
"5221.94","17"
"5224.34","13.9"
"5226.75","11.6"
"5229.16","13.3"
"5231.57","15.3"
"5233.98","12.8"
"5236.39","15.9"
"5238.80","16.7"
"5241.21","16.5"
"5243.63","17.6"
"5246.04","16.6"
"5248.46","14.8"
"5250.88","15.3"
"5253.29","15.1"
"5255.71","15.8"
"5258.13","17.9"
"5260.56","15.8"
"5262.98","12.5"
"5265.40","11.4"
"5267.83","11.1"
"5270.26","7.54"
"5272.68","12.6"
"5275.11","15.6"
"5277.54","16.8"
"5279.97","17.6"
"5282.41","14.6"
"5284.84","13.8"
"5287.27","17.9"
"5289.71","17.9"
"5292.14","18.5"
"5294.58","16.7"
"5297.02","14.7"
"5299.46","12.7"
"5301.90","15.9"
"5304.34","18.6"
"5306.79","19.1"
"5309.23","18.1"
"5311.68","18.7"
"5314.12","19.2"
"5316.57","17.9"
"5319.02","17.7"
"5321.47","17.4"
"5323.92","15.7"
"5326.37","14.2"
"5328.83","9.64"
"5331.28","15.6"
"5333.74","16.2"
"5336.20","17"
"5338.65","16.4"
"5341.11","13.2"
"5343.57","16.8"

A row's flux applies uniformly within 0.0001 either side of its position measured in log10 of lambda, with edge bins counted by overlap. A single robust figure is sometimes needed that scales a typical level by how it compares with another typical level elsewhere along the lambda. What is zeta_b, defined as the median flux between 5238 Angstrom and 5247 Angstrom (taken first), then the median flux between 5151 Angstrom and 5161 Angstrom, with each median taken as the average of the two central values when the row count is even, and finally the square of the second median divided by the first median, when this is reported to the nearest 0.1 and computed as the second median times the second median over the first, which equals 8.0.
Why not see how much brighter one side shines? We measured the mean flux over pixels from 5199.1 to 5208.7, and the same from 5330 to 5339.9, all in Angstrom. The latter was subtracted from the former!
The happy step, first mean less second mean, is -6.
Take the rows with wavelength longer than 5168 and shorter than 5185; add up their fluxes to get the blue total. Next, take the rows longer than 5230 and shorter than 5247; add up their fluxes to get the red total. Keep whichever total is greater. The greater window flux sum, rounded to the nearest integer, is 111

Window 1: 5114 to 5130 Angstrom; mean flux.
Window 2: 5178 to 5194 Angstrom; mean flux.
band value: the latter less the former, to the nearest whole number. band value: -2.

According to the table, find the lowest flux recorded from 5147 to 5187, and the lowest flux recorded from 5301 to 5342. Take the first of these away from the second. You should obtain 4.3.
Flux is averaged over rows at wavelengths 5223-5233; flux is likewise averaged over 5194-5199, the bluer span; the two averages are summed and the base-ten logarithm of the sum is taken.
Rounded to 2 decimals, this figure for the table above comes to 1.42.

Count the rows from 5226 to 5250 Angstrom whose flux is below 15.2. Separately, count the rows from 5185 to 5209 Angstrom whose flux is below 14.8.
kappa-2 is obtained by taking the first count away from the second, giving 6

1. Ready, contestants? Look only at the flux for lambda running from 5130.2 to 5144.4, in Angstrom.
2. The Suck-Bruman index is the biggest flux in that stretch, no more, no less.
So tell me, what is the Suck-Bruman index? 12.9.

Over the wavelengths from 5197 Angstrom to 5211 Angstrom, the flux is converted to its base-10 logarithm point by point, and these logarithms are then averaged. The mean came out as 0.99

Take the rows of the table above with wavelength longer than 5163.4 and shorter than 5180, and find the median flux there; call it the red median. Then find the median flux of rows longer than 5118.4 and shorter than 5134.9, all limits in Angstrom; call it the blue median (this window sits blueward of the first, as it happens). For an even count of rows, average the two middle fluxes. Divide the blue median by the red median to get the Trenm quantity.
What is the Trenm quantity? 1.27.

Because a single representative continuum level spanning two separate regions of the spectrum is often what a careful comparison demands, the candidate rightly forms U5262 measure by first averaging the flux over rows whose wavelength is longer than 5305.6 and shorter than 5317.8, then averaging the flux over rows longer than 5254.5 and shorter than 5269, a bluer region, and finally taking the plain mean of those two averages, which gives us 16.3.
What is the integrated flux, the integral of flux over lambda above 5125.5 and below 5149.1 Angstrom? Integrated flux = 257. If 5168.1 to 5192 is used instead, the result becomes 215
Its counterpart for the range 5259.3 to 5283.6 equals 329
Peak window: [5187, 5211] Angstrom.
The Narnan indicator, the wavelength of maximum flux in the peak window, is 5202.73 Angstrom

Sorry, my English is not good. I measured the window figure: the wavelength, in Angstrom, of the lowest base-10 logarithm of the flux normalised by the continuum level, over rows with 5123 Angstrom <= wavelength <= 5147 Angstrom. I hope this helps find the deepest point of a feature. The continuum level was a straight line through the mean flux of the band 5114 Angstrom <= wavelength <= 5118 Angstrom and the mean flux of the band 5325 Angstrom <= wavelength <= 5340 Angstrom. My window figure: 5126.63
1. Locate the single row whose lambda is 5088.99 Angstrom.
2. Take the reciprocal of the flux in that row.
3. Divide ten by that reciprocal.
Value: 130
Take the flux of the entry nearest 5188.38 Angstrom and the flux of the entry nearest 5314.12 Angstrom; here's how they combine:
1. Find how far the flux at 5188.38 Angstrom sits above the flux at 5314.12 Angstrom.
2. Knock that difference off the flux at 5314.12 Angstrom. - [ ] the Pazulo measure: 26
